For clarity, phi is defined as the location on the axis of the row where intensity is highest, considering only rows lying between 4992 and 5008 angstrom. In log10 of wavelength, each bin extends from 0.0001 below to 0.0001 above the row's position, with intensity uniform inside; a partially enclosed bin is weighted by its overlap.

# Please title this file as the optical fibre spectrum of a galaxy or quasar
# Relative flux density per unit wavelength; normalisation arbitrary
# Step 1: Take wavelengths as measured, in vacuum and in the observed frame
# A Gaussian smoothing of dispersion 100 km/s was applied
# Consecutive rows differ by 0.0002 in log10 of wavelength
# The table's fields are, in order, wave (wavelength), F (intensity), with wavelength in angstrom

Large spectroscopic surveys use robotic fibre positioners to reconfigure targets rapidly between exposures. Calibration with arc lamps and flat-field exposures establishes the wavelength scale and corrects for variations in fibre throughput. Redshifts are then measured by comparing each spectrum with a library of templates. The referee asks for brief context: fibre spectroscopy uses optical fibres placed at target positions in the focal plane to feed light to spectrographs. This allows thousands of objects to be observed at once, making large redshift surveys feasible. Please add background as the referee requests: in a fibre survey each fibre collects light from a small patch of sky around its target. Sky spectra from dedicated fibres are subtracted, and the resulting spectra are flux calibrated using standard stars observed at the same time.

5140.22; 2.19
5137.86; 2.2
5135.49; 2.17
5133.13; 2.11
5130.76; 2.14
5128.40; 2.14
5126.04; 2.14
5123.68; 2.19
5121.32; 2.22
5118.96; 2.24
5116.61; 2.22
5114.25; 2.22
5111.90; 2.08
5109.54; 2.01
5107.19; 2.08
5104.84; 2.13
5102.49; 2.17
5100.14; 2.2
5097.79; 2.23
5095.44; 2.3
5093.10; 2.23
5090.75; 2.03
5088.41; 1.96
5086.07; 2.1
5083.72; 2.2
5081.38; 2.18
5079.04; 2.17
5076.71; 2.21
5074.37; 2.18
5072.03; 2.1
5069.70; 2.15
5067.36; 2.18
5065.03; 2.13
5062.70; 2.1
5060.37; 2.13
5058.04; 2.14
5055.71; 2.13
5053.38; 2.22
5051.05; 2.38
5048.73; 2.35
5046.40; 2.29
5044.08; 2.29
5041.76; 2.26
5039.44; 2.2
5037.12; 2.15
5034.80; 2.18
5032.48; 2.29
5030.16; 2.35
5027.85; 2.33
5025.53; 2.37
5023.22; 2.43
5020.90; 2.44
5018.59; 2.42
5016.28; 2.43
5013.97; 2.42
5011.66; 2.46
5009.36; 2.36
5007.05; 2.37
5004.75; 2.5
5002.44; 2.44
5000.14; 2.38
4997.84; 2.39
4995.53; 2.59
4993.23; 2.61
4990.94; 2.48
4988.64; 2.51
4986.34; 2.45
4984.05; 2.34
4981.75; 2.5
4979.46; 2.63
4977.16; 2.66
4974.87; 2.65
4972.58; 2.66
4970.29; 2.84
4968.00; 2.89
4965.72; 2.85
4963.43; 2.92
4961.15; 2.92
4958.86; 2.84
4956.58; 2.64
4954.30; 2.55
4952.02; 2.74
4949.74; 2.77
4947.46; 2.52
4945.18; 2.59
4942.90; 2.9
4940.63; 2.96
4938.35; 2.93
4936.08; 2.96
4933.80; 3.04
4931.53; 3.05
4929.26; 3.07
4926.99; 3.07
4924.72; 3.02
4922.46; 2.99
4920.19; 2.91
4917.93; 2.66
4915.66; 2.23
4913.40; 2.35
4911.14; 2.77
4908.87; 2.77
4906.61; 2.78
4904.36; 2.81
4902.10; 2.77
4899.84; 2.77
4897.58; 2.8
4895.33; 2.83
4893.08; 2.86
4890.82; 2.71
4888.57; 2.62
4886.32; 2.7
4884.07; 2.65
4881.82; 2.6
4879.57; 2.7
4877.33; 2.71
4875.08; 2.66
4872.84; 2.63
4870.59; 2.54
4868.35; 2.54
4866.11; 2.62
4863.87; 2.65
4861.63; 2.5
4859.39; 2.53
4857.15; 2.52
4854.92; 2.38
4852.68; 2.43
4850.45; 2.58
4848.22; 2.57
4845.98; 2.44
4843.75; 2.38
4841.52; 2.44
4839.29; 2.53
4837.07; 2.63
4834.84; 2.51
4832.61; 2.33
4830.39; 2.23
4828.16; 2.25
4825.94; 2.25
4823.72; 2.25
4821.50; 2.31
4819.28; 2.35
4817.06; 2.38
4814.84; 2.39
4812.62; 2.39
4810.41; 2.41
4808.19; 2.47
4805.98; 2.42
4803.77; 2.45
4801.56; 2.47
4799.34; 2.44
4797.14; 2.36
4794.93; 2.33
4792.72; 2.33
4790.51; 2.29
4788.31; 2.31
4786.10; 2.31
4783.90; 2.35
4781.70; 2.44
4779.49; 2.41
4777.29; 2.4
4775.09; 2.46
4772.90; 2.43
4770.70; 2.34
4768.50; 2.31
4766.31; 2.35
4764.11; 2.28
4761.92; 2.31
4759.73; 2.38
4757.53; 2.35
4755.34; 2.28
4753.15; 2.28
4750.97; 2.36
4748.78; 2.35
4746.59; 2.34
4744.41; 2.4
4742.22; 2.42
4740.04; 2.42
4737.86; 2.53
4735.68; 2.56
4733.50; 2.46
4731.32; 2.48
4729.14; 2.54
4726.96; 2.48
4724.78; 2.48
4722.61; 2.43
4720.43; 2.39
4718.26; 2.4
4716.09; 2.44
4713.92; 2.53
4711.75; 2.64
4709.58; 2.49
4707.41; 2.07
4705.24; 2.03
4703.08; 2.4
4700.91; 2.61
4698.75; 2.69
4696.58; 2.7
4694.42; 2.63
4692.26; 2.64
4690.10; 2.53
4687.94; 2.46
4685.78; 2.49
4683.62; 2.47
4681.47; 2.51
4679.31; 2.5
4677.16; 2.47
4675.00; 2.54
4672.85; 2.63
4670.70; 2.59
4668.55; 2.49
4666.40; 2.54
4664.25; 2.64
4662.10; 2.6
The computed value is 4993.23 angstrom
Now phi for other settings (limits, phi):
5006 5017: 5011.66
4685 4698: 4696.58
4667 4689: 4672.85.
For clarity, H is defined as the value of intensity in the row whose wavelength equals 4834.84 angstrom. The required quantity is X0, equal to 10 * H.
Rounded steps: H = 2.51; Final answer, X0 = 25.1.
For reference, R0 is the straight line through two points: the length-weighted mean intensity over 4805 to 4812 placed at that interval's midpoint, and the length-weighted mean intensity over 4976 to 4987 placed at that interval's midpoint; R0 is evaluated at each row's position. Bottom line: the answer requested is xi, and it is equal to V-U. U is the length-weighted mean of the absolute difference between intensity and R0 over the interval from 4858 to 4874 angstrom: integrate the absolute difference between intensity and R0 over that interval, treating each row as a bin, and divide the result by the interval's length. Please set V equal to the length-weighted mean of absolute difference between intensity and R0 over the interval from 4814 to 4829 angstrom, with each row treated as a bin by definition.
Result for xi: 0.02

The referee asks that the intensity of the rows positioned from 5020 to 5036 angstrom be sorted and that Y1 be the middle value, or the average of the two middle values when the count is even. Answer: 2.35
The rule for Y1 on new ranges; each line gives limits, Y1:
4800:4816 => 2.42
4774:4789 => 2.40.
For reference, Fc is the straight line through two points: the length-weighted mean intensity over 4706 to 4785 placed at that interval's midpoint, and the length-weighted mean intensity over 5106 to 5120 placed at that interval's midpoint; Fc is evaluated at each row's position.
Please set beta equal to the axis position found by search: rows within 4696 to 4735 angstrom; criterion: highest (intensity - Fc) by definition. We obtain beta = 4696.58 angstrom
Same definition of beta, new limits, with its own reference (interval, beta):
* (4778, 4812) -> 4808.19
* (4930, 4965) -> 4931.53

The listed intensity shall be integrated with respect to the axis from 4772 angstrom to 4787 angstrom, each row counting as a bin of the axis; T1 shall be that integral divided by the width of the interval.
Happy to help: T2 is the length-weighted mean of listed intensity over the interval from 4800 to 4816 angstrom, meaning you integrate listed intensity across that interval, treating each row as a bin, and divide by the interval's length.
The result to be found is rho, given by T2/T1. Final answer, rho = 1.01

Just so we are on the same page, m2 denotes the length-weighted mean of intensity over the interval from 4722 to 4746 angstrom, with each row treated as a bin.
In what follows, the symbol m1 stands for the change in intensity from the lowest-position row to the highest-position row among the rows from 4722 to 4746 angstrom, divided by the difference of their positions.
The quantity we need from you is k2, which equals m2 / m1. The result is -1796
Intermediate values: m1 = -0.001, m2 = 2.47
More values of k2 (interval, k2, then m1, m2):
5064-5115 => 1174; 0.002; 2.15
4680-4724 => -1274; -0.002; 2.48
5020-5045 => -355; -0.006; 2.30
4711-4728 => -235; -0.011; 2.47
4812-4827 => -222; -0.011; 2.33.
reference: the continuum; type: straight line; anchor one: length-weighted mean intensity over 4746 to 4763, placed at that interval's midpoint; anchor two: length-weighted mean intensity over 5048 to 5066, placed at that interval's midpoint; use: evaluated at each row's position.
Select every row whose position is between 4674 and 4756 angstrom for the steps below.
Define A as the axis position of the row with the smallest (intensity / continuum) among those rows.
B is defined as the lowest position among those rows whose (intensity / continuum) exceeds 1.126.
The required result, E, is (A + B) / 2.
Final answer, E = 4700.9 angstrom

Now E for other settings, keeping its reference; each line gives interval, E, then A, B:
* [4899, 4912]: 4899.8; 4899.84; 4899.84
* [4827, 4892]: 4833.7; 4830.39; 4837.07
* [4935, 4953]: 4941.8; 4947.46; 4936.08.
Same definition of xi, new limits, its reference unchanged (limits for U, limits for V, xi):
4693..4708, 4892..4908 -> 0.07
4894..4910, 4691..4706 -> -0.06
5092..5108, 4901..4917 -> -0.12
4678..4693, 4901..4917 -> 0.13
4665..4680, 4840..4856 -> -0.11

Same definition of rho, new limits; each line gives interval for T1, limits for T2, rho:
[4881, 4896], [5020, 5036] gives 0.86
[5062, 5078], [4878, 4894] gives 1.25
